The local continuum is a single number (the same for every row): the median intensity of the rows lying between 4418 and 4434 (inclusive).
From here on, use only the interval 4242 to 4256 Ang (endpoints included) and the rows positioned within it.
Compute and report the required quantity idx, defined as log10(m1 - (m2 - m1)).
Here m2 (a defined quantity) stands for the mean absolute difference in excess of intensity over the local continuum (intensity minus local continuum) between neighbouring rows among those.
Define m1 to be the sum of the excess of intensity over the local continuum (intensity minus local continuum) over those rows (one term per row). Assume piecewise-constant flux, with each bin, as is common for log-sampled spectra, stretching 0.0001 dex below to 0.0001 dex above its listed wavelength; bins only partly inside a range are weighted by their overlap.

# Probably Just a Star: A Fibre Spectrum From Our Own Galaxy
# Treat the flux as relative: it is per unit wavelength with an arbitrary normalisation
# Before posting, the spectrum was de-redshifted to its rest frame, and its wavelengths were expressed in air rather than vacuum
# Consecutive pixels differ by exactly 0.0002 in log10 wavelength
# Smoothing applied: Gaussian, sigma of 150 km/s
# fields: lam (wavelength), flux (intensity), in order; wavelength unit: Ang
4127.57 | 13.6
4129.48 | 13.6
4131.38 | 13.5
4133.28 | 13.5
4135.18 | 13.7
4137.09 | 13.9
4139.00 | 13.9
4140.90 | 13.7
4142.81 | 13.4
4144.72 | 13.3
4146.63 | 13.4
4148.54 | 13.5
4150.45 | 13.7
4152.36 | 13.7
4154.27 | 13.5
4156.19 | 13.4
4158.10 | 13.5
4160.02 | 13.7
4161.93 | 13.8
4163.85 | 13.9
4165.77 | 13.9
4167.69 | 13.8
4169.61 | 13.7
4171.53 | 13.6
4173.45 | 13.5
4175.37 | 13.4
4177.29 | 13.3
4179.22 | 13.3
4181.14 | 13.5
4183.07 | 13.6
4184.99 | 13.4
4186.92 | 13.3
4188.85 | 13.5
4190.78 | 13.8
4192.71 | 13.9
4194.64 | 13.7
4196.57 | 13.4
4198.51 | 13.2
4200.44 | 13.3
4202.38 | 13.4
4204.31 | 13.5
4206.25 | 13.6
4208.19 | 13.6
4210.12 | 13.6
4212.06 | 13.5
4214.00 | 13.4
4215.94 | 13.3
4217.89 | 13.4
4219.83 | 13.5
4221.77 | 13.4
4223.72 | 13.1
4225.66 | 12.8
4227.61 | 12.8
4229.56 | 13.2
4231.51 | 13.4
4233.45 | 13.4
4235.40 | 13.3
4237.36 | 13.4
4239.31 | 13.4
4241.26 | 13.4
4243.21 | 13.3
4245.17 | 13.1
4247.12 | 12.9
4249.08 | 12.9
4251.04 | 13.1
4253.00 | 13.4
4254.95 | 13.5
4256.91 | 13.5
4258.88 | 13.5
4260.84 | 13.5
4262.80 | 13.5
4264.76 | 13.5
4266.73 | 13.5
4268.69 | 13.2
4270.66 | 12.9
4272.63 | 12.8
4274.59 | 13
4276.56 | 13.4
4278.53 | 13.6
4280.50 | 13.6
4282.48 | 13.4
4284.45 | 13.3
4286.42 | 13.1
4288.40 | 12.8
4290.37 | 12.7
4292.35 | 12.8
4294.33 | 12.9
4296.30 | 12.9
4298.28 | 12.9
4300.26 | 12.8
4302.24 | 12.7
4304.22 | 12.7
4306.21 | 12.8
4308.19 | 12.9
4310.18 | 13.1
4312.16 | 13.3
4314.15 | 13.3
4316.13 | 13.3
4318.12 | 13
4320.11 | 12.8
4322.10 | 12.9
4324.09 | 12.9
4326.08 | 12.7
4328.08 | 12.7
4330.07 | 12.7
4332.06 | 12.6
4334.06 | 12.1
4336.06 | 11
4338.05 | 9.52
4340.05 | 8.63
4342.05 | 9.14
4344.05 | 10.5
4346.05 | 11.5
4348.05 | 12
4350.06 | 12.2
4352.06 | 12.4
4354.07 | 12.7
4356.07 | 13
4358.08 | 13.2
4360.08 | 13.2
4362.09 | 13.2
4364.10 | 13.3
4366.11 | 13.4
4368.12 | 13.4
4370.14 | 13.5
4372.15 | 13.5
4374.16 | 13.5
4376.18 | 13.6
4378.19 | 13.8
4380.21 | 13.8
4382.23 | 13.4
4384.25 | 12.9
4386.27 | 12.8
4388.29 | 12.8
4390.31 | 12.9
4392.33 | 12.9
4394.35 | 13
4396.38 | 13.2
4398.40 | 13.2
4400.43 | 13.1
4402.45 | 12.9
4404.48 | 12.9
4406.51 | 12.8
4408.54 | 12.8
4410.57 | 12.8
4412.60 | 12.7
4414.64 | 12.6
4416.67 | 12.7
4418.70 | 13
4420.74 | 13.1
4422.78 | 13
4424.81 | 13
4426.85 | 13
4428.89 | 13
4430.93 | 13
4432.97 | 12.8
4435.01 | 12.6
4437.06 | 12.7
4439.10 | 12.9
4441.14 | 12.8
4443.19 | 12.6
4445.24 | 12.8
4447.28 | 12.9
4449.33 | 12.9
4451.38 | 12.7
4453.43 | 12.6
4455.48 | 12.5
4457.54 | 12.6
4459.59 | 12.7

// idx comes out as 0.35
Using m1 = 1.2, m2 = 0.17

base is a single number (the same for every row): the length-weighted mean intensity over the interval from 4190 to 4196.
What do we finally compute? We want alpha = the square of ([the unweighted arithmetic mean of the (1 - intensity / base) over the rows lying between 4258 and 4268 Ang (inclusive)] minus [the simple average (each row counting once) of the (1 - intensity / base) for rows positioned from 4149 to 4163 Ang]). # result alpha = 0.0001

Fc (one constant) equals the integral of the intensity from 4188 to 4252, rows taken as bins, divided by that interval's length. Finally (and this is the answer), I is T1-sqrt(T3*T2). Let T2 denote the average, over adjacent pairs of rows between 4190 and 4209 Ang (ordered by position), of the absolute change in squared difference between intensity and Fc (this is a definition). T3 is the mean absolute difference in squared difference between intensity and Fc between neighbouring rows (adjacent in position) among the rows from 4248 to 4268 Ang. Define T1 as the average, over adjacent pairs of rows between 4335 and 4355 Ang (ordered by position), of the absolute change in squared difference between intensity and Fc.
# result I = 4.2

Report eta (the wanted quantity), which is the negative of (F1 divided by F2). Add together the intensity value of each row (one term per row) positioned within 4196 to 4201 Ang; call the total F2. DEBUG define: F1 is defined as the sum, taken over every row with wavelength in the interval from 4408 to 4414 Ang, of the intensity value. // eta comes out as -0.96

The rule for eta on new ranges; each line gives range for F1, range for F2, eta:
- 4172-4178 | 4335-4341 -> -1.38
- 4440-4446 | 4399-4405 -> -0.98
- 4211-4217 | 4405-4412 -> -1.05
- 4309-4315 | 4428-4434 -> -1.02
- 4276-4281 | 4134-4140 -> -0.98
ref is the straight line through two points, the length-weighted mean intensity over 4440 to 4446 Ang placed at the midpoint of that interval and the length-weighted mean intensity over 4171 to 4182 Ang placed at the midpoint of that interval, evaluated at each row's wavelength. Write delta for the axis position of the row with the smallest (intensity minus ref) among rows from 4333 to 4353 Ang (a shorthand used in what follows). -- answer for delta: 4340.05 Ang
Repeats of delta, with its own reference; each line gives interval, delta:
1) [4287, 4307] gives 4290.37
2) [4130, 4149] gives 4144.72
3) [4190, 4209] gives 4198.51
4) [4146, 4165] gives 4146.63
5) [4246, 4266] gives 4247.12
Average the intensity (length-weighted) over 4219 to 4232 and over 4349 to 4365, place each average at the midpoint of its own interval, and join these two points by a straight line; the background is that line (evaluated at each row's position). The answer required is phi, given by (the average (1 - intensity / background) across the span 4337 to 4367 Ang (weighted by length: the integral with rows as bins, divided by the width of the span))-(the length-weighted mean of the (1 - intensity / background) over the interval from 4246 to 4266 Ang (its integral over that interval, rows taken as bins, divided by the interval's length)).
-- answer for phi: 0.10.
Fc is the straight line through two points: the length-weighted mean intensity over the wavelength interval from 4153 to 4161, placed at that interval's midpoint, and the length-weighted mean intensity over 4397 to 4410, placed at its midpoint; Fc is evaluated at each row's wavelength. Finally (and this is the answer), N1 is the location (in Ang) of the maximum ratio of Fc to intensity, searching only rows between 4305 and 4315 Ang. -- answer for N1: 4306.21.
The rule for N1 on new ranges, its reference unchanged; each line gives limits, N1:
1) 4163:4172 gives 4171.53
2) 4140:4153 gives 4144.72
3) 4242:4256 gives 4247.12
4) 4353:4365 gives 4354.07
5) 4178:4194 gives 4179.22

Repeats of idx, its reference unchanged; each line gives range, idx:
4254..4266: 0.78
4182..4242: 1.40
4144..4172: 1.27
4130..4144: 0.96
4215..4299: 1.27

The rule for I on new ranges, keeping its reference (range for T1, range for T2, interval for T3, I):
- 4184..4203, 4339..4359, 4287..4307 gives -0.4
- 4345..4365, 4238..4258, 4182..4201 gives 0.3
